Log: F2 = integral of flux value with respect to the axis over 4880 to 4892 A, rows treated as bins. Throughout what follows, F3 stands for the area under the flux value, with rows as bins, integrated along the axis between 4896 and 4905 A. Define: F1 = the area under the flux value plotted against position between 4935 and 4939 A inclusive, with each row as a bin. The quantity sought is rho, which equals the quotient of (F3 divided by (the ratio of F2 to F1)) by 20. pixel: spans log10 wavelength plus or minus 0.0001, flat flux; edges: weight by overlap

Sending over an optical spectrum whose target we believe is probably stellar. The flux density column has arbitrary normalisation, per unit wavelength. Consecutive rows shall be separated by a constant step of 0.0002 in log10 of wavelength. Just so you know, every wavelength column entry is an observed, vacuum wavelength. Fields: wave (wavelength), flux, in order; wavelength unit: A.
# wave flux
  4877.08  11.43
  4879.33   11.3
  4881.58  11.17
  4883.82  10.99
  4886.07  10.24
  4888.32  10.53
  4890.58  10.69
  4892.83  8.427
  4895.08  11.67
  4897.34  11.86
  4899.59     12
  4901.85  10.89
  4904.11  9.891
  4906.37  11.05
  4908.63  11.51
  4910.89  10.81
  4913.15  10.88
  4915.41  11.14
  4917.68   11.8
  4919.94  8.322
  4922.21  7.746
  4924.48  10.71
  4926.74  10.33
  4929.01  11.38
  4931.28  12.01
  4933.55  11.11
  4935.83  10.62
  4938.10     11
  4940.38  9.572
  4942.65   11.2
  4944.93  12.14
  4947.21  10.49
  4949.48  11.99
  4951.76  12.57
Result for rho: 1.7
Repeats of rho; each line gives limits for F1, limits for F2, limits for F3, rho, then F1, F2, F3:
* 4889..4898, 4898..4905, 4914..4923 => 5.5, 95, 77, 89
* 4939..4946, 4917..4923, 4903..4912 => 6.8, 77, 55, 97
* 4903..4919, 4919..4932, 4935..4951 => 11.9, 176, 131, 177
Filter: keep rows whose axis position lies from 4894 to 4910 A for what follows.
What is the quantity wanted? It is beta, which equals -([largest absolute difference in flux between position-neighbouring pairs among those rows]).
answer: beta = -1.2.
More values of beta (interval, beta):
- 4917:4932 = -3.5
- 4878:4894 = -2.3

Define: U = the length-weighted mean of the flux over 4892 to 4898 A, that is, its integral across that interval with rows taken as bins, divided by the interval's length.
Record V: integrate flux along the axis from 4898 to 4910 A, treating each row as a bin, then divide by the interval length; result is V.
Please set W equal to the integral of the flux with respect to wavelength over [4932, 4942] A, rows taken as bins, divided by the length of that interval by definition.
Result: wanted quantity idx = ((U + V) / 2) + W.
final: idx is 21.5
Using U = 10.67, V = 11.1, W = 10.7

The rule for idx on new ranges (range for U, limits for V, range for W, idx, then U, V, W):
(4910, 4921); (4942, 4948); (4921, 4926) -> 20.3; 10.60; 11.3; 9.3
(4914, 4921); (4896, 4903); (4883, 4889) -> 21.6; 10.46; 11.6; 10.6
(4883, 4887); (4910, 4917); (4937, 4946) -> 21.8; 10.60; 11.0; 11.0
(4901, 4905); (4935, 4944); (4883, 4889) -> 21.1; 10.38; 10.6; 10.6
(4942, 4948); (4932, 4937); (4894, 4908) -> 22.4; 11.32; 11.0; 11.2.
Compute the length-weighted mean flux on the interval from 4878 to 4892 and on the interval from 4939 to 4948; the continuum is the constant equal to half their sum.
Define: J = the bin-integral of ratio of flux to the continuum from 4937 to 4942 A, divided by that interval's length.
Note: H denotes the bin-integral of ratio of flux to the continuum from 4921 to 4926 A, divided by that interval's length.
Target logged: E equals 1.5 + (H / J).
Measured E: 2.40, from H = 0.86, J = 0.96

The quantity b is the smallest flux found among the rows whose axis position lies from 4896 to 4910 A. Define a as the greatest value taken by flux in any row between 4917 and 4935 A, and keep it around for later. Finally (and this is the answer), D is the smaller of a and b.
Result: 9.9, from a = 12.01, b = 9.891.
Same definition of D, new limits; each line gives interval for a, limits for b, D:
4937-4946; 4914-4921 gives 8.3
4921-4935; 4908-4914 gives 10.8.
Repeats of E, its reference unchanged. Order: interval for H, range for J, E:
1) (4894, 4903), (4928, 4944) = 2.55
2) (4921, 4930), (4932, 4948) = 2.42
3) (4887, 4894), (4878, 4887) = 2.40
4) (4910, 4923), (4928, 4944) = 2.42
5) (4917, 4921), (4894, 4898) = 2.34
